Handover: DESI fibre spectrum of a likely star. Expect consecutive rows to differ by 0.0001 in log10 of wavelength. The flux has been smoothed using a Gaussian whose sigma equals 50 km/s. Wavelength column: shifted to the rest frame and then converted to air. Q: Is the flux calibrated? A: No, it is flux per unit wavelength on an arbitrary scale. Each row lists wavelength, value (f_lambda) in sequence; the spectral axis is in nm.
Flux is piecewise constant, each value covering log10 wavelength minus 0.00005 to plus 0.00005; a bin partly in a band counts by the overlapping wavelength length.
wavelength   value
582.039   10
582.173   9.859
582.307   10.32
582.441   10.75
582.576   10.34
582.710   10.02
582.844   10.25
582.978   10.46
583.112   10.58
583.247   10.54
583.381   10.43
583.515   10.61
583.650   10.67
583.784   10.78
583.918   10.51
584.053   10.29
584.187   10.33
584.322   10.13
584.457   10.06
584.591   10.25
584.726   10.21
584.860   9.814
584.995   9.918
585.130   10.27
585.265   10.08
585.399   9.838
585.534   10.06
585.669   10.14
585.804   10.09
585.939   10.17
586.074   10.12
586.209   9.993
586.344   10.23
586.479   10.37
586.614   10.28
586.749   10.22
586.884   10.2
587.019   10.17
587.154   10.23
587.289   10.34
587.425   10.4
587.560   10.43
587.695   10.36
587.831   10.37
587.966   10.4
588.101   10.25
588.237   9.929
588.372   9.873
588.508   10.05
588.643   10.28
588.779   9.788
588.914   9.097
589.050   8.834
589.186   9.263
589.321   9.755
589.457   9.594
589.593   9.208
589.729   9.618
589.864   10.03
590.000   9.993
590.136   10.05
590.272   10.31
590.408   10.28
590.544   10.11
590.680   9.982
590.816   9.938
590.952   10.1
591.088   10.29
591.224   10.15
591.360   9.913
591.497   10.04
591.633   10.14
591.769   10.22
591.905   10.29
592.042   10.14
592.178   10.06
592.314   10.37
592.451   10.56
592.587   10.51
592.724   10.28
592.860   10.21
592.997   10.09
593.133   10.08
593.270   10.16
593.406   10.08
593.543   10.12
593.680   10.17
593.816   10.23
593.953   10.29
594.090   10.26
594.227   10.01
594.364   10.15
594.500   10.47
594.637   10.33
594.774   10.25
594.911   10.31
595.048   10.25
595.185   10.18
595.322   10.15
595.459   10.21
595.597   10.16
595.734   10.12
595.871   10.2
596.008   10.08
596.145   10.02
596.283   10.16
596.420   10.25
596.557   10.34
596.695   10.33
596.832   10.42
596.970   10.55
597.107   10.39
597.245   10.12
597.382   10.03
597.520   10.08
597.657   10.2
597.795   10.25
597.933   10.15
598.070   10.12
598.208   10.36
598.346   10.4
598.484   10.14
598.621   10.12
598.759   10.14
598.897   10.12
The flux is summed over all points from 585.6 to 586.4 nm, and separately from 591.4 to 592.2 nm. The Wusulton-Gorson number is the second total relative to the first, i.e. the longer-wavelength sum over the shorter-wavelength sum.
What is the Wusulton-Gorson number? 1.00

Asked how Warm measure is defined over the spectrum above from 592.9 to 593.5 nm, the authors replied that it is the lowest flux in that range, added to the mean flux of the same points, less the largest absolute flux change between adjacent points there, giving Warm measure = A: 20.1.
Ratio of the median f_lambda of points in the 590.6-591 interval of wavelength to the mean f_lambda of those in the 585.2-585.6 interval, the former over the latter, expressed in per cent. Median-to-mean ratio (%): 100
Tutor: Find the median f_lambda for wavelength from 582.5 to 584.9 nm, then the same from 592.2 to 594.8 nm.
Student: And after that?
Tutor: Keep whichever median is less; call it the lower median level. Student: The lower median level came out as 10.23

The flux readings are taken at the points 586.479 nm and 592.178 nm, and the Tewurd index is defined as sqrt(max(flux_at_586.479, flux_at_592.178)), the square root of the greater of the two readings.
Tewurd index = 3.22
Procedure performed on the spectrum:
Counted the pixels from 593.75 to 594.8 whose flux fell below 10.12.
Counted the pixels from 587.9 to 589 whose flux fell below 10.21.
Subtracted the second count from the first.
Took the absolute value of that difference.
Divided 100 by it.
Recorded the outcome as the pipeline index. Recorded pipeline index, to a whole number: 25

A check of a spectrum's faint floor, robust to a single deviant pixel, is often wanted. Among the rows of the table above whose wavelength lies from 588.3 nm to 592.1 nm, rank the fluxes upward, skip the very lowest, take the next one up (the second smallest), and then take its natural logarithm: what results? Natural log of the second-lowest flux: 2.21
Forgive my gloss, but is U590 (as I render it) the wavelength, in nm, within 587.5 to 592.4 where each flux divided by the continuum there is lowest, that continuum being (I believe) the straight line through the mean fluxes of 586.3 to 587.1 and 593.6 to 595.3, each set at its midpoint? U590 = 589.050 nm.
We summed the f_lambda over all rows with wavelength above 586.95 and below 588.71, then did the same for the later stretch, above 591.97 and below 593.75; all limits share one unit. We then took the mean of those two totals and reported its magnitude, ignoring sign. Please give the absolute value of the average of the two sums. 133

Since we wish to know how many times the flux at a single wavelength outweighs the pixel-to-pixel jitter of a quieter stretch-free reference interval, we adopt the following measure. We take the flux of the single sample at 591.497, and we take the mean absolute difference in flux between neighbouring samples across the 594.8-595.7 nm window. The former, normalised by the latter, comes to 186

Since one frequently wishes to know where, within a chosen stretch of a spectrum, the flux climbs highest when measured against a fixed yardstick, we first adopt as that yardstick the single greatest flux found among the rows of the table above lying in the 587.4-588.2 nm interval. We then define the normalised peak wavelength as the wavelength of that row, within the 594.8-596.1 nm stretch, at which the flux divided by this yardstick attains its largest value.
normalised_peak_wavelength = 594.911 nm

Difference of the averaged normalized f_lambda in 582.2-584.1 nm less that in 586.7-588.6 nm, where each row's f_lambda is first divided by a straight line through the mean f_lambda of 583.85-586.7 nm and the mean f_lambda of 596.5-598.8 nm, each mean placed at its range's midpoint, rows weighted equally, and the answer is 0.03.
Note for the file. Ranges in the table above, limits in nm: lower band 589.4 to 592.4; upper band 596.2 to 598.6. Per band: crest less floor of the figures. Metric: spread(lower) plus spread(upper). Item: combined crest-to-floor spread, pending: 1.7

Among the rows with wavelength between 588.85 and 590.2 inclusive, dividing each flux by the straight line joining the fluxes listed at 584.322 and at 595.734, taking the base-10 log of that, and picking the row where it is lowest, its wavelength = 589.050 nm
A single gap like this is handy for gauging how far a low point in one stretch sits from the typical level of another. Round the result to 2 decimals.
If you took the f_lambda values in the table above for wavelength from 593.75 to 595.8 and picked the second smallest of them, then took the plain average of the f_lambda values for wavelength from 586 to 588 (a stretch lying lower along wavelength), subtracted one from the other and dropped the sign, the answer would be 0.15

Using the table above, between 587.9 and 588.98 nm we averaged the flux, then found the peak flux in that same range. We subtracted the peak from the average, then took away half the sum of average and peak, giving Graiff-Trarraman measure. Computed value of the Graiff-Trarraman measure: -10.6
